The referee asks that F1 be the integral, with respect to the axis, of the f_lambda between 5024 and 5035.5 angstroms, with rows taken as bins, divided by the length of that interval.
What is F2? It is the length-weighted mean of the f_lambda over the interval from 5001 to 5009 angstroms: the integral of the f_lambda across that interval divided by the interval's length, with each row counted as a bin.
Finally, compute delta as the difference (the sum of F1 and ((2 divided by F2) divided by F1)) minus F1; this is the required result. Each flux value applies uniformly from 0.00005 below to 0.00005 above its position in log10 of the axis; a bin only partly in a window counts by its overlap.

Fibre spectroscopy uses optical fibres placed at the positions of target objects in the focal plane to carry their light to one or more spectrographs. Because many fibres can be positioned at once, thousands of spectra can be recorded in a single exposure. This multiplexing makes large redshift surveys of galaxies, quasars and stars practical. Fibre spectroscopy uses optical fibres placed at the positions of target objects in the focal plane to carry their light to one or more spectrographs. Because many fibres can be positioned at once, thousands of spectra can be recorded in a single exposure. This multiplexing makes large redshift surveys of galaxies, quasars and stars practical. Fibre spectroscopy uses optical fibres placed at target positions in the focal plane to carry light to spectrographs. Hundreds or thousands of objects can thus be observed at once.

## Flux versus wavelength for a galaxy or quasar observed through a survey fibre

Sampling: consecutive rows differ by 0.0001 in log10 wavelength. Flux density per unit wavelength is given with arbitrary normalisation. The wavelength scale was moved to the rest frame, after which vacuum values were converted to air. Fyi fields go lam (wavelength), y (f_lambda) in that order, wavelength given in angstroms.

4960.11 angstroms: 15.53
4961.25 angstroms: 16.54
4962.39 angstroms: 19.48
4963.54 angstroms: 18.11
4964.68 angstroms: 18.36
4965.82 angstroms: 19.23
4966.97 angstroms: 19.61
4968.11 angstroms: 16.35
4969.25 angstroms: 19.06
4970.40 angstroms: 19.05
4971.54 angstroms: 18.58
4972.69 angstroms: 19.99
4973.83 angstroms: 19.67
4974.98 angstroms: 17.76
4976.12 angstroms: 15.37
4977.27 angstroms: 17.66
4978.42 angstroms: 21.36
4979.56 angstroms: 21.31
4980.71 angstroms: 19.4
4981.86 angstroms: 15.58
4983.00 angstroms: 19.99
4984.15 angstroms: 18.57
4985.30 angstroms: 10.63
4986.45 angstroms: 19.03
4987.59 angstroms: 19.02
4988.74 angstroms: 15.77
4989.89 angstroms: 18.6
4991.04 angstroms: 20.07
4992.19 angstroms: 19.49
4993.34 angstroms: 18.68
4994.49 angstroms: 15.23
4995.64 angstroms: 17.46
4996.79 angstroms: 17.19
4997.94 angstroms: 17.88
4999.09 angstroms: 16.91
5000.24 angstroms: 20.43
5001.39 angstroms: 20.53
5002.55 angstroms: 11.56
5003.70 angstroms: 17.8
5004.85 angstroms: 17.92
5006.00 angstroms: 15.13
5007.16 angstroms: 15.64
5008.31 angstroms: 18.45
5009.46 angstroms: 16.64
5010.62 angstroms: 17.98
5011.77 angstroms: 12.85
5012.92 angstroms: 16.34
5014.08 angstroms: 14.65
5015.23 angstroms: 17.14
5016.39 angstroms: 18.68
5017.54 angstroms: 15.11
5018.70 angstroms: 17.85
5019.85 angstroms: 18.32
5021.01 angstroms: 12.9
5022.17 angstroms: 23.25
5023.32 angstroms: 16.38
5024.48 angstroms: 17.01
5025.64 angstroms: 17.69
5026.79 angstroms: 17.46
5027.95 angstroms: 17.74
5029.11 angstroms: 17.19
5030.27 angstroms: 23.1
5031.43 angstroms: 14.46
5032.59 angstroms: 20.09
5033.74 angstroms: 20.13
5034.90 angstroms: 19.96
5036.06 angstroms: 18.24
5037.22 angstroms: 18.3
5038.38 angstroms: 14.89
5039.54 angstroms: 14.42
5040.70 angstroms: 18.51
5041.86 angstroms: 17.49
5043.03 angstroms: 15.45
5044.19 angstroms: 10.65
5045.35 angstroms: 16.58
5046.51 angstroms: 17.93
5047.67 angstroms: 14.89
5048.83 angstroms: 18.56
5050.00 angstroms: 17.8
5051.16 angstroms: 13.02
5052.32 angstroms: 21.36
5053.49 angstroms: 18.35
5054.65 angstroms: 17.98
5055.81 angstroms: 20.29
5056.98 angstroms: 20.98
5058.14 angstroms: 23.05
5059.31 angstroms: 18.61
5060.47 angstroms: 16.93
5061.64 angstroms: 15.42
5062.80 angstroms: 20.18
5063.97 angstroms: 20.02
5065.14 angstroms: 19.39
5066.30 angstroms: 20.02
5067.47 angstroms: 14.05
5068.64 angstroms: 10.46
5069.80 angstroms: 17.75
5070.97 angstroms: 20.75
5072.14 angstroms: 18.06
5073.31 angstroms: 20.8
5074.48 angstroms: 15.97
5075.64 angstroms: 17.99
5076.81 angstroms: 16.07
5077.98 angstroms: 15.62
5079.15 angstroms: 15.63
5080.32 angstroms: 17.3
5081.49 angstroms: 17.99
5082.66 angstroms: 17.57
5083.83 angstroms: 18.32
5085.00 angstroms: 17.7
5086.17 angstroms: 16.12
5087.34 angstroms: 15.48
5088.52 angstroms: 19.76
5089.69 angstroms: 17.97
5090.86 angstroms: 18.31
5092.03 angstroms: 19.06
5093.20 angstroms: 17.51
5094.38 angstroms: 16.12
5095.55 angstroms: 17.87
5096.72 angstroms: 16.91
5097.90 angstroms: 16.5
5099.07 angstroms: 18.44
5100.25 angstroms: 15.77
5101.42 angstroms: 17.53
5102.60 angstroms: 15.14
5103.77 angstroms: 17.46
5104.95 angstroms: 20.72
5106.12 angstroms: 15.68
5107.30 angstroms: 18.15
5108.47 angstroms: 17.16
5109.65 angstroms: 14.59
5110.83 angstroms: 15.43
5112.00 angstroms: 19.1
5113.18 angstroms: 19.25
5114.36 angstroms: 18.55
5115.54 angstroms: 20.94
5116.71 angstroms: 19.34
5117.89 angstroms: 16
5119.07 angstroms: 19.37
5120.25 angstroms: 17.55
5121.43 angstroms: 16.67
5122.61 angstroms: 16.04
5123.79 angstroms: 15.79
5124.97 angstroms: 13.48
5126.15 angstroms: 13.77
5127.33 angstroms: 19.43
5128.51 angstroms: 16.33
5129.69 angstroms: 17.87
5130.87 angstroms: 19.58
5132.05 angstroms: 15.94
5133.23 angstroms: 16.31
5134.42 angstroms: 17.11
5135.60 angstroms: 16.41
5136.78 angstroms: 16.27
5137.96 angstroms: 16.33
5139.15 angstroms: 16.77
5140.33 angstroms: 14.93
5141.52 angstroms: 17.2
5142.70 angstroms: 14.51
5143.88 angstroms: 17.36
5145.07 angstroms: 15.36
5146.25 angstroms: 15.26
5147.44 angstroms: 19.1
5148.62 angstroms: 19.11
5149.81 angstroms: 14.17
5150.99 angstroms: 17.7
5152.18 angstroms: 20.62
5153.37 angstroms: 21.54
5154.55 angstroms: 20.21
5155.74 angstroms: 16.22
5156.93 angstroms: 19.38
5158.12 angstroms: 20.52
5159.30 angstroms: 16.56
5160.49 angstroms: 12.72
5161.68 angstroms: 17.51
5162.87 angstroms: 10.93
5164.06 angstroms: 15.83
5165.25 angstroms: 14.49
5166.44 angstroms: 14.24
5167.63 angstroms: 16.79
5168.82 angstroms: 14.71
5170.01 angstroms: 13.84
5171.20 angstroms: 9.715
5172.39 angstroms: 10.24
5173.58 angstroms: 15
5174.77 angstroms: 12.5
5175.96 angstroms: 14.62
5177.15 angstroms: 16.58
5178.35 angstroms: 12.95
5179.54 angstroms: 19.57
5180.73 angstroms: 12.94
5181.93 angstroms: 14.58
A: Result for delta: 0.0065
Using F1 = 18.5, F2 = 16.6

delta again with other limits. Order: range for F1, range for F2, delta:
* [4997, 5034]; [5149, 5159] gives 0.0062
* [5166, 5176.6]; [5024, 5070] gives 0.0084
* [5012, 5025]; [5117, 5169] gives 0.0071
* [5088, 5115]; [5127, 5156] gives 0.0066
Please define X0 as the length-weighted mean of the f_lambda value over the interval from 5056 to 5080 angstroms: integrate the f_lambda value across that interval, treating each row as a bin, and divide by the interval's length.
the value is 17.9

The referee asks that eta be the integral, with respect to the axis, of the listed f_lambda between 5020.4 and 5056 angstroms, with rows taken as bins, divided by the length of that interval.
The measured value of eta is 17.5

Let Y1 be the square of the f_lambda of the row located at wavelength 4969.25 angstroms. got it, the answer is 363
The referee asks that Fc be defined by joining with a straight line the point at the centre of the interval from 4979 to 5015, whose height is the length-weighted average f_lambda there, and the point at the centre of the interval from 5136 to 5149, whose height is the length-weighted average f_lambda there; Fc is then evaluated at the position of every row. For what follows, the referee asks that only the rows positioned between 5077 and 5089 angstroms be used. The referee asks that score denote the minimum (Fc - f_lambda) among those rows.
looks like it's -2.9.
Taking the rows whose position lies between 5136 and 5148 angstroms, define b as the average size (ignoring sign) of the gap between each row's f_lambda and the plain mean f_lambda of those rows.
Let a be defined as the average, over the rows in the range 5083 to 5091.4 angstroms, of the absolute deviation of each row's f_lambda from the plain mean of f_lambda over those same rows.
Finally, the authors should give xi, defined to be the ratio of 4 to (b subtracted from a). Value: 173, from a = 1.1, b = 1.04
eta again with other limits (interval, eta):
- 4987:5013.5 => 17.3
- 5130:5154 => 17.1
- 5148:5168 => 17.0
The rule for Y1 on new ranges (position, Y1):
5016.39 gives 349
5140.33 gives 223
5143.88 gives 301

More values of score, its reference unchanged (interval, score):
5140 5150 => -2.6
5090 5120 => -4.3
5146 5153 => -4.1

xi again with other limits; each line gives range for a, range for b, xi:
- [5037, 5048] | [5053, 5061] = 27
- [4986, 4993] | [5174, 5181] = -3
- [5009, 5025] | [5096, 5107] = 7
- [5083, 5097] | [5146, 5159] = -4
